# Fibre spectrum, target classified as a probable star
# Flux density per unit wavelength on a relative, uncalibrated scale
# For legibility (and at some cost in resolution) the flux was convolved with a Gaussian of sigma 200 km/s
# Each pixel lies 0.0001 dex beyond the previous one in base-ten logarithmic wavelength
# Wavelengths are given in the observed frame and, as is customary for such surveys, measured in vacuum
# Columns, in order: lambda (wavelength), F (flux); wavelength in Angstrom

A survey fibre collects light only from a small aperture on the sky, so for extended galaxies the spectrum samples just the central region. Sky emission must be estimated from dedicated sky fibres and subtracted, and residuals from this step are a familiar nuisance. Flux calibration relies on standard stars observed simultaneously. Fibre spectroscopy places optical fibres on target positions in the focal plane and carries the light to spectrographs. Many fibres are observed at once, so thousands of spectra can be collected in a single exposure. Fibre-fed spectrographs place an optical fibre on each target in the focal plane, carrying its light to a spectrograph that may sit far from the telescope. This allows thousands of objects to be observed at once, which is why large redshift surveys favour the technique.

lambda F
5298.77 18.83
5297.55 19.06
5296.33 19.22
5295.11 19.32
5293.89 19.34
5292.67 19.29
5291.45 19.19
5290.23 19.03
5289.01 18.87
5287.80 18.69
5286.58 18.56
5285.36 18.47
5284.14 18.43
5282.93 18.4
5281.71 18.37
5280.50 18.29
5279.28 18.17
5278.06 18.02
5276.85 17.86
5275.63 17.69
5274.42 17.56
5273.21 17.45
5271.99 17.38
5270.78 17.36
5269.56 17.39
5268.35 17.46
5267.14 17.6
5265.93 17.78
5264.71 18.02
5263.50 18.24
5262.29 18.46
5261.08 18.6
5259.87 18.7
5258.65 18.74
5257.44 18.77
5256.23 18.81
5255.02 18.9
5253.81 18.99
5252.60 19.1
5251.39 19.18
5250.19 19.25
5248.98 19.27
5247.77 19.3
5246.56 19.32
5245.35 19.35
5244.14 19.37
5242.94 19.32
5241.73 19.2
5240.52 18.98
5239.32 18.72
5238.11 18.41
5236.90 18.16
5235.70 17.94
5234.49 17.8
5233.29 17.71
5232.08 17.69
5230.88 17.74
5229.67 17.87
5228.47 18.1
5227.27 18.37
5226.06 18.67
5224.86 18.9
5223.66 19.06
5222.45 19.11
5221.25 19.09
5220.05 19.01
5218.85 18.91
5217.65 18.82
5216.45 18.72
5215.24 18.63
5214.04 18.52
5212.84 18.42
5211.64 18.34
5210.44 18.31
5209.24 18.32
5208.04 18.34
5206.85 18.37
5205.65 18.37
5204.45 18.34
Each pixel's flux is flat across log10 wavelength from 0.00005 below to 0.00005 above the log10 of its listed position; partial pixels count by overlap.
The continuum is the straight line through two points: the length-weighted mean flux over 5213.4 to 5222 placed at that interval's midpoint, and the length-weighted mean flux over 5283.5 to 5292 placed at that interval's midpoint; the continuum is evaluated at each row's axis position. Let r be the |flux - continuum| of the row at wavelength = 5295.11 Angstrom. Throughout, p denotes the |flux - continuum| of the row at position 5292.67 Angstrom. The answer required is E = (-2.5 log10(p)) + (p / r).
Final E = 1.6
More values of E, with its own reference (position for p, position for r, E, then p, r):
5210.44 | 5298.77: 6.3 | 0.5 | 0.09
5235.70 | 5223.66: 3.7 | 0.9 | 0.25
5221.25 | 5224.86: 4.6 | 0.3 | 0.09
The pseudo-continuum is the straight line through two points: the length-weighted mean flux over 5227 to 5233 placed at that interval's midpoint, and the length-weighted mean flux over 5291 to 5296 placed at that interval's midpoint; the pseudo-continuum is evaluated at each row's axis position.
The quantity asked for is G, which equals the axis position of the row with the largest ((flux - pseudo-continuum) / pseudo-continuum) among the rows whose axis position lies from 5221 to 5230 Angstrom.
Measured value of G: 5221.25 Angstrom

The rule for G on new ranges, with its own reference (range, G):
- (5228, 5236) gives 5228.47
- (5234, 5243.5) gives 5242.94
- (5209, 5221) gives 5220.05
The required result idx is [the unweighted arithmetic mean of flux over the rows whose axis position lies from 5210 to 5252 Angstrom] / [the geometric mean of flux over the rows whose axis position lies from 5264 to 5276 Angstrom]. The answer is 1.06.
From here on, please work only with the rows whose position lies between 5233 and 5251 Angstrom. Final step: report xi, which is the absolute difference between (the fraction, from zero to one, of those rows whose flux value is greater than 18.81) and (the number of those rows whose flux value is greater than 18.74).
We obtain 8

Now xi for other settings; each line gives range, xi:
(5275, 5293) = 4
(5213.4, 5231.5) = 7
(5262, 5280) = 0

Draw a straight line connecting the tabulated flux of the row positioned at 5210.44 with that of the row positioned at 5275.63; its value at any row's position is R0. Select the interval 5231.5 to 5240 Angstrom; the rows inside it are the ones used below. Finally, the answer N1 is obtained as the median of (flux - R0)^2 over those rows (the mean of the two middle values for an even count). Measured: 0.13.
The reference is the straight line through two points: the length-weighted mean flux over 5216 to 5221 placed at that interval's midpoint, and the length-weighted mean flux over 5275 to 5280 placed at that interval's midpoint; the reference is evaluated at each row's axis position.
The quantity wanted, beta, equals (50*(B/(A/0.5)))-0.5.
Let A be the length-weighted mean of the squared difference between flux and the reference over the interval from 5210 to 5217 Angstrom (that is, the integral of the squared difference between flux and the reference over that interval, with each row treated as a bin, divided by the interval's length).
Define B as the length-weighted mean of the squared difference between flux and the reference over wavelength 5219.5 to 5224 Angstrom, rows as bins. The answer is 4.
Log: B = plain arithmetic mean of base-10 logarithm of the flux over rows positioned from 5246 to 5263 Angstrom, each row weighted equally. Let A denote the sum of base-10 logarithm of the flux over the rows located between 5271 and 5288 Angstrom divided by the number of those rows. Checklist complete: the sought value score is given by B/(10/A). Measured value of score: 0.161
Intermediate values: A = 1.26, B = 1.28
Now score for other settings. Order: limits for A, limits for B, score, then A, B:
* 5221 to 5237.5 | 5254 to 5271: 0.159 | 1.26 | 1.26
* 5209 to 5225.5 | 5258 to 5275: 0.159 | 1.27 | 1.25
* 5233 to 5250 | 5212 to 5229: 0.162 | 1.27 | 1.27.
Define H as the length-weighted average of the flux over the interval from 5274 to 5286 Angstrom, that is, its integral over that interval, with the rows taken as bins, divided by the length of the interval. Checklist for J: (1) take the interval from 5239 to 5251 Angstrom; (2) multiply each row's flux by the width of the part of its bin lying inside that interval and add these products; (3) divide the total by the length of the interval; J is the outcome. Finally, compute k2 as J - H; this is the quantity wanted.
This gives 1.1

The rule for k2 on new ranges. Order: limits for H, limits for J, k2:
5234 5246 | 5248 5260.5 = 0.2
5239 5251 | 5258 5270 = -1.1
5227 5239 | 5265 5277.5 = -0.4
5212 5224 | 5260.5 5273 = -1.0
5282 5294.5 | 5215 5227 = 0.1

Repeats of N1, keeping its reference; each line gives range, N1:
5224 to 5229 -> 0.15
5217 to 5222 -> 0.54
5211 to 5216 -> 0.04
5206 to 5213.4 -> 0.00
